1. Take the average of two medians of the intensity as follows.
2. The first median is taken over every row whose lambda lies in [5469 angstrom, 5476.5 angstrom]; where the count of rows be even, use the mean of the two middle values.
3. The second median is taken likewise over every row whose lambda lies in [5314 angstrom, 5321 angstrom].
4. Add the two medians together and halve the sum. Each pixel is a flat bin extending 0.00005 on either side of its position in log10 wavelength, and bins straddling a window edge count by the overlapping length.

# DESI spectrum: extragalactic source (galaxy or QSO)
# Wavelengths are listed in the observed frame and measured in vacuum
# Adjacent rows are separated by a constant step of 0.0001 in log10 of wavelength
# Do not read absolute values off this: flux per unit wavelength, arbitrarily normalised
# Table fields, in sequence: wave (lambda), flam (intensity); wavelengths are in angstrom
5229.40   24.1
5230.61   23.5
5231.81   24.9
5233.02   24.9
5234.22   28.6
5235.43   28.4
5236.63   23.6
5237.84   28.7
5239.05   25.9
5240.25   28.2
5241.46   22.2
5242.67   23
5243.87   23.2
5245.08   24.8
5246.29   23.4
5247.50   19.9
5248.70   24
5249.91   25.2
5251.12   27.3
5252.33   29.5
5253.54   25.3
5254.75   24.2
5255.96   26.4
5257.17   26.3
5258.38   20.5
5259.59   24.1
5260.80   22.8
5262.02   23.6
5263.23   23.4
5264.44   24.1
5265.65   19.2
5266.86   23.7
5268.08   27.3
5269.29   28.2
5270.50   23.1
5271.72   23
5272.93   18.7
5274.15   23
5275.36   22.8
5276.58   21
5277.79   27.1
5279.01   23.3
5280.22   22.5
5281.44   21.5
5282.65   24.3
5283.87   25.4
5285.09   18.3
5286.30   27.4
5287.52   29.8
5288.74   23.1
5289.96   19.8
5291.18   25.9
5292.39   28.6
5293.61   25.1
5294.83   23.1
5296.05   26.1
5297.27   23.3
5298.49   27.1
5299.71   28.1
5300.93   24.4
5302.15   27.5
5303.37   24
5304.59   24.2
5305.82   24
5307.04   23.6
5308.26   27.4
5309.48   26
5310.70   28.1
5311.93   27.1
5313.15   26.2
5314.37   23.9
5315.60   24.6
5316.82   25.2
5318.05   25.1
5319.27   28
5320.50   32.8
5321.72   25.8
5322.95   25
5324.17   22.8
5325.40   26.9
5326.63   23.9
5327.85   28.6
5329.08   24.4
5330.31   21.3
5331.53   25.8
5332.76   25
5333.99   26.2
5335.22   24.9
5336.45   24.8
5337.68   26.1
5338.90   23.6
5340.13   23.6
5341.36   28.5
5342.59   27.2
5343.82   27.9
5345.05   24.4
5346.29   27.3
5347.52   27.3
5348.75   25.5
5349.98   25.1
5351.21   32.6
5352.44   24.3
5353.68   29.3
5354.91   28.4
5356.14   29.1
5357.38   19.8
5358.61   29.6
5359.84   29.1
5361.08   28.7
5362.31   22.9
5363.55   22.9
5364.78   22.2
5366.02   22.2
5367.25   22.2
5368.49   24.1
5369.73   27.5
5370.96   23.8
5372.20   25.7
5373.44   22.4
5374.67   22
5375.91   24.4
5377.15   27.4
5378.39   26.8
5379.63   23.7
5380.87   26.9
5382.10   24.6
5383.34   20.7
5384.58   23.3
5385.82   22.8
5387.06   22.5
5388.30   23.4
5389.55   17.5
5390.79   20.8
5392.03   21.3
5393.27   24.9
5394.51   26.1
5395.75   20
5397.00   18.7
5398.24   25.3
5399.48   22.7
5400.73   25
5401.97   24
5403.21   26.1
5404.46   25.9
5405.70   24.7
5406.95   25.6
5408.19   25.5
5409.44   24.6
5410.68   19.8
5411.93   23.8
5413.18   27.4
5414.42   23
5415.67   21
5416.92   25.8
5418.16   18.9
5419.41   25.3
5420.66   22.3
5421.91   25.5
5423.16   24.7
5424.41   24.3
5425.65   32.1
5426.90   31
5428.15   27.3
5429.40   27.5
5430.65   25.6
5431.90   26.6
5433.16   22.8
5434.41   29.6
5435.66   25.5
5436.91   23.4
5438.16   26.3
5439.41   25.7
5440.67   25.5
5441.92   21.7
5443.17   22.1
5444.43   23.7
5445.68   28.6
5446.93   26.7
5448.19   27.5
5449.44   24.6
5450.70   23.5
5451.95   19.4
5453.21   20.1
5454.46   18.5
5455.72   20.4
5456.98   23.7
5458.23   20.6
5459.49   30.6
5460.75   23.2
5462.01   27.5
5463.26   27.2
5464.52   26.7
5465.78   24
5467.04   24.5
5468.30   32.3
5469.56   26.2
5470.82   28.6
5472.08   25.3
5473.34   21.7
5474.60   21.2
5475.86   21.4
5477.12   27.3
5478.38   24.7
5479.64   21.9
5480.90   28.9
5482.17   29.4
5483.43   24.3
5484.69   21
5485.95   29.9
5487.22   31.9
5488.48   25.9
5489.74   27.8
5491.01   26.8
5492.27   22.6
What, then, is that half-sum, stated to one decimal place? 24.3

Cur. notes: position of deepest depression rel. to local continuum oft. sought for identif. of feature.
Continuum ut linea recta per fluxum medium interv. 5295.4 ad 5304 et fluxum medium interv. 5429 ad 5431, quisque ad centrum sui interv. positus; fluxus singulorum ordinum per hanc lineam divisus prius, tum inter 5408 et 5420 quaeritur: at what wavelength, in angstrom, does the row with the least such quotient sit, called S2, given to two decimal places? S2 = 5418.16 angstrom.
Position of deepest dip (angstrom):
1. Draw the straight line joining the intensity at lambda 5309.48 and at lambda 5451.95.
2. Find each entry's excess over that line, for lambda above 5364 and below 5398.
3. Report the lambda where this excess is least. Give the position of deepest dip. 5389.55 angstrom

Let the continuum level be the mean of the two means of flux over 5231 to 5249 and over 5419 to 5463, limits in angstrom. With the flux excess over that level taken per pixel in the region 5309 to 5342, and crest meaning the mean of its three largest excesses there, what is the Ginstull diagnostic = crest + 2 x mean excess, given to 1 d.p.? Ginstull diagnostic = 6.6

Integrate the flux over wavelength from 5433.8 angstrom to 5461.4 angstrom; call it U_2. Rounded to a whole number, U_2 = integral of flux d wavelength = 666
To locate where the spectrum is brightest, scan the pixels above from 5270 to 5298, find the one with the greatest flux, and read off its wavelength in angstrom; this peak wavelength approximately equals 5287.52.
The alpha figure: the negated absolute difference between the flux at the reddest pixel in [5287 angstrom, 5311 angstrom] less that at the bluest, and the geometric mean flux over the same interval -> -27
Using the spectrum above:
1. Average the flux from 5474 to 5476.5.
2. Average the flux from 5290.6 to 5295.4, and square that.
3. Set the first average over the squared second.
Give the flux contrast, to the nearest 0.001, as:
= 0.032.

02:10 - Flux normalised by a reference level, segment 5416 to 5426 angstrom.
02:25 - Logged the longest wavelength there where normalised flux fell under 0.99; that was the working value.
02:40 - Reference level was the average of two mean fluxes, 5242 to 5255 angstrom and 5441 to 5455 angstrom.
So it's 5420.66 angstrom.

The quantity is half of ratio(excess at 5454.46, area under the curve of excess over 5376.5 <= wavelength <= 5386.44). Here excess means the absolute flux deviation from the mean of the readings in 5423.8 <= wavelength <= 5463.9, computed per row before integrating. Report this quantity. 0.16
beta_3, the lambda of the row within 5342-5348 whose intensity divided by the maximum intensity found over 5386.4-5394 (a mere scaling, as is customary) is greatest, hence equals 5343.82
